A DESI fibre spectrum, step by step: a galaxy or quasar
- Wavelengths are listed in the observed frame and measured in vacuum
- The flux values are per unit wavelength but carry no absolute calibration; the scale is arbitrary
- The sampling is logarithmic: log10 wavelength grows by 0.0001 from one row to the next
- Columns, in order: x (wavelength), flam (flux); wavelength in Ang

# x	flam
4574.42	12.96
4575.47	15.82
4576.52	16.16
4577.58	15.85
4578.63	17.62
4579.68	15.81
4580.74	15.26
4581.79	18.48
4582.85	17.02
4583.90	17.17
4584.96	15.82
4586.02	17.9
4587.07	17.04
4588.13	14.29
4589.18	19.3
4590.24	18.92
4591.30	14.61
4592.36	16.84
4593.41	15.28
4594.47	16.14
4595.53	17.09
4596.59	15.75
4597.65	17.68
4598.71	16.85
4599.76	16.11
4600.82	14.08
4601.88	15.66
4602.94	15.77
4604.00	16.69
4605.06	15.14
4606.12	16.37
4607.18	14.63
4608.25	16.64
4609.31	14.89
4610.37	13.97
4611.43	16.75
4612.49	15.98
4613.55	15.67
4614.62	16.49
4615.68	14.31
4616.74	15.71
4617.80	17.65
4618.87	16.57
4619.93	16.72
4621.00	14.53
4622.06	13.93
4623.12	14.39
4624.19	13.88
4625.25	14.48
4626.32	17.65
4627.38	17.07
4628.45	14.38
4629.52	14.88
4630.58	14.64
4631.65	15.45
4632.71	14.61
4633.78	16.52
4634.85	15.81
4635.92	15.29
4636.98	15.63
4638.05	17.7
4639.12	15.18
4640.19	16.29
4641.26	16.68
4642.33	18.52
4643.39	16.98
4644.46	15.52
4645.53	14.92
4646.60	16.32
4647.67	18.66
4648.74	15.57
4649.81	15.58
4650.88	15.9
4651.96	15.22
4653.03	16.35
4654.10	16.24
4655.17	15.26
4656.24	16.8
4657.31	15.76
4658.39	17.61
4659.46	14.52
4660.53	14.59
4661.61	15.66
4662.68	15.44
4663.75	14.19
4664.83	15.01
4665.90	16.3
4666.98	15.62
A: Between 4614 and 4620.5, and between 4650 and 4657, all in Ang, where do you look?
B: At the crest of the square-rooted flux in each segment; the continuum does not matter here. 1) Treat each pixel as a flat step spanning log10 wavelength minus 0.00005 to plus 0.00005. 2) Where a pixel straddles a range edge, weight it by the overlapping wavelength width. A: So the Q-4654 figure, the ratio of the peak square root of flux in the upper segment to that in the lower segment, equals 0.98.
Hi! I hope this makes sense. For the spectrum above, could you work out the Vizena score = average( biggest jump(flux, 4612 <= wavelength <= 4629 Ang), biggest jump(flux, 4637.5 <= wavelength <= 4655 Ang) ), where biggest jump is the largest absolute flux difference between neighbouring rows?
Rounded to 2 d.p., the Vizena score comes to 3.13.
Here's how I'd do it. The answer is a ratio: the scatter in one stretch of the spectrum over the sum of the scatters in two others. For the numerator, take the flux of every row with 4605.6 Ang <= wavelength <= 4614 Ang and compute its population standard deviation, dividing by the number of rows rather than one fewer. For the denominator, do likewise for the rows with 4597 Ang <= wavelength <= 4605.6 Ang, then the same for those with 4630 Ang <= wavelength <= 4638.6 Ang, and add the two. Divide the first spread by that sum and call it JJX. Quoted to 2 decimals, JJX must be 0.48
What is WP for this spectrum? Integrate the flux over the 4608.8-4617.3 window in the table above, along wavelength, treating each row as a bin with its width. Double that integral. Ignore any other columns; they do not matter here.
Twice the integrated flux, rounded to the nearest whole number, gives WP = 263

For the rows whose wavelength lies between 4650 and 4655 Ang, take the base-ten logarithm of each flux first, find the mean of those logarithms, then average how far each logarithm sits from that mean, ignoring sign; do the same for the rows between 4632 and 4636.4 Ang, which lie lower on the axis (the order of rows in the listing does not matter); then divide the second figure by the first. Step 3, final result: 1.7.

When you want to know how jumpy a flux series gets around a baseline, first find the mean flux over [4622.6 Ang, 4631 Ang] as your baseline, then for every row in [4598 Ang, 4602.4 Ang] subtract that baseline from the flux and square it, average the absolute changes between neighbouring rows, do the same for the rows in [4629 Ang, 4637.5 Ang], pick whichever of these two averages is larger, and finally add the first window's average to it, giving 2.1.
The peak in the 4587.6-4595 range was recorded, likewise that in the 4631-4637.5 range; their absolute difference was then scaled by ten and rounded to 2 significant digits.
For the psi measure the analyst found 28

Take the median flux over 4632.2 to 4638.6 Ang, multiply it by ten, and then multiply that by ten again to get 1572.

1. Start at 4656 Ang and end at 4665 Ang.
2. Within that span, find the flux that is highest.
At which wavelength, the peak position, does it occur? 4658.39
